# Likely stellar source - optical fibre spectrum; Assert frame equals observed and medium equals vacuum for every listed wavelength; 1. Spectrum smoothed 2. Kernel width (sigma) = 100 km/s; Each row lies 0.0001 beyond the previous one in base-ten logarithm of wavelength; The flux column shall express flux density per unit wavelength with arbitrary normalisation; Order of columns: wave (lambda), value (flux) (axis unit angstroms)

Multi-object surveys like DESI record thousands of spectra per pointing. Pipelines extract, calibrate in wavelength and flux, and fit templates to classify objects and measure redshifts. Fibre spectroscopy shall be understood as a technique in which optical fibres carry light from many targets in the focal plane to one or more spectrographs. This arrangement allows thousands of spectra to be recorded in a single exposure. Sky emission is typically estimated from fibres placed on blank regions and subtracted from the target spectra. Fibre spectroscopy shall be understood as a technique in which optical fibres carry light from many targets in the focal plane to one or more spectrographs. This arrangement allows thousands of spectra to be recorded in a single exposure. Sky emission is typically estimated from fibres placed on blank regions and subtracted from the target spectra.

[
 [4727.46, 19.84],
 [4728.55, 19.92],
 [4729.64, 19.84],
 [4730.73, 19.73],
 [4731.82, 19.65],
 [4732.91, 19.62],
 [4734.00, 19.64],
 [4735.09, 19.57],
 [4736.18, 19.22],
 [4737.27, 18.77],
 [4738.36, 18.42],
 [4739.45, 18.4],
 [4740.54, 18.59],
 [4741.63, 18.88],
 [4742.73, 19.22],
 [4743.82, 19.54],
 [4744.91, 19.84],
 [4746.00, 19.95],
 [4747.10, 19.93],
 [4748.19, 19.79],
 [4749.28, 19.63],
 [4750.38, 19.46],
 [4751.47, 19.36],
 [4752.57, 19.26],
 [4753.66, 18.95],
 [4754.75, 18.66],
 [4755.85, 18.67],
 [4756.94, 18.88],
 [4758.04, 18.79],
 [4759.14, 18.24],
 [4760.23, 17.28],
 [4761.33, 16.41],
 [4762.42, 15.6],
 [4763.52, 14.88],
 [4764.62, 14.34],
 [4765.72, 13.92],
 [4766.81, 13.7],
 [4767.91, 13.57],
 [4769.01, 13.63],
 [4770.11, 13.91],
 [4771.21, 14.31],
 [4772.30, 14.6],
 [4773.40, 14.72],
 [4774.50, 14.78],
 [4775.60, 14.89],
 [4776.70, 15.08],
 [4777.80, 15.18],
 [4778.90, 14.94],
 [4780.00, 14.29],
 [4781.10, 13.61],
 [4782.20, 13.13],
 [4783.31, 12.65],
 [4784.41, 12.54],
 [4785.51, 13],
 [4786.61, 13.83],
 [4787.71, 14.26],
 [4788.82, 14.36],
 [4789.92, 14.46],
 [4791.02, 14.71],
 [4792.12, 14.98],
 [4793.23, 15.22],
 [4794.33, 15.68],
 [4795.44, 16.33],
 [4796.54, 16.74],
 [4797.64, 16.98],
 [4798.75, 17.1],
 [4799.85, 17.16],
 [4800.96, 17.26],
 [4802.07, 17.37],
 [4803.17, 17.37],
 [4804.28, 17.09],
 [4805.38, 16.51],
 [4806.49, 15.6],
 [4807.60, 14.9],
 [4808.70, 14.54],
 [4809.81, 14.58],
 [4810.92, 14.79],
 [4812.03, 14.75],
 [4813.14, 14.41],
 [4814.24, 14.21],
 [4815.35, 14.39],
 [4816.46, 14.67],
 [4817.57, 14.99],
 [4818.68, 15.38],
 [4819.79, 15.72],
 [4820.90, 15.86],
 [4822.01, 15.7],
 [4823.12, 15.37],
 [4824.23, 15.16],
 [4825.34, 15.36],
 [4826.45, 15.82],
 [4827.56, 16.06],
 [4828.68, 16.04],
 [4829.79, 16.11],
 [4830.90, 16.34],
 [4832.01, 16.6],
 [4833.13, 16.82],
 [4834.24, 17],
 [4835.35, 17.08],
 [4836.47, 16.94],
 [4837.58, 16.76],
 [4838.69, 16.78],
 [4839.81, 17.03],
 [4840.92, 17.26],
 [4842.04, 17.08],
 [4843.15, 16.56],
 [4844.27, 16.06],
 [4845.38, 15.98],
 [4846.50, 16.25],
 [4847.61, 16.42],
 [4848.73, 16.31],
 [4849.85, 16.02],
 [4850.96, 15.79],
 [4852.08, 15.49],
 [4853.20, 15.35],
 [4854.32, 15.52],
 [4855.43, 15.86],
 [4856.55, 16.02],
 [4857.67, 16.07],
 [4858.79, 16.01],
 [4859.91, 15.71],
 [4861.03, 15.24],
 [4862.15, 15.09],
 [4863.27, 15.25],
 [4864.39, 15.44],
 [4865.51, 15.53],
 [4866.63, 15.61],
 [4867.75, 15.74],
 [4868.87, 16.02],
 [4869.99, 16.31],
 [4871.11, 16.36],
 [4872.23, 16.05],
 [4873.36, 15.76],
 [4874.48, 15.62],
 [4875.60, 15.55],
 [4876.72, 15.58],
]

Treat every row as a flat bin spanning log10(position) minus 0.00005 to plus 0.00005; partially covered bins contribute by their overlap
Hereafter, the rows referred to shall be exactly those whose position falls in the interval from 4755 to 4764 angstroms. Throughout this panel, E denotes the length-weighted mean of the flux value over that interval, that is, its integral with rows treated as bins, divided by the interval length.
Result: 17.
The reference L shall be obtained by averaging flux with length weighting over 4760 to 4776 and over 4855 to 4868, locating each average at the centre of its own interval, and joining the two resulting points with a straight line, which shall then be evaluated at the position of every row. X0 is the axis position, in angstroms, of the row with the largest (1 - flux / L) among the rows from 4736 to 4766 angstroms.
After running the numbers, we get 4765.72 angstroms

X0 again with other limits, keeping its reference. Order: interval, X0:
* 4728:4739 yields 4738.36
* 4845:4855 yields 4853.20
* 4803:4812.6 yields 4808.70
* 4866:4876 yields 4875.60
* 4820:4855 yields 4853.20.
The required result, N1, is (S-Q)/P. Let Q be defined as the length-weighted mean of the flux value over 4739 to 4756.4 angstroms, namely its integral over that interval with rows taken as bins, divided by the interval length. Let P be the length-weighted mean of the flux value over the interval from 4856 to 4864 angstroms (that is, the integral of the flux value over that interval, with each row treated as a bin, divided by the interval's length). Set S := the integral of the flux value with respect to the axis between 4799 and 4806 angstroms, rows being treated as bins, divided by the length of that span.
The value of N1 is -0.14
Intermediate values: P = 15.6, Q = 19.3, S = 17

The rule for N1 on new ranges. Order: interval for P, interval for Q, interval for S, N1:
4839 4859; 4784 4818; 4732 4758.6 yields 0.24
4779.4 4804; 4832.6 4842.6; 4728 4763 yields 0.13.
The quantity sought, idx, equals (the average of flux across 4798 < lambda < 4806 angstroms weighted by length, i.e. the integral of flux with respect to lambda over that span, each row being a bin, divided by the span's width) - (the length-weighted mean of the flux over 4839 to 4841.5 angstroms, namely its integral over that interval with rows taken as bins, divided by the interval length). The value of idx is 0.0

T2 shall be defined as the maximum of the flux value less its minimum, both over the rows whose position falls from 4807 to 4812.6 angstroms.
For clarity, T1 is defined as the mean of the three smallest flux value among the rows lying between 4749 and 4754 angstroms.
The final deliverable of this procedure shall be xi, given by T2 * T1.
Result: 6.9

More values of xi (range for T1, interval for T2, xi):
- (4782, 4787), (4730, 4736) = 2.0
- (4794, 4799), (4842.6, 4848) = 9.4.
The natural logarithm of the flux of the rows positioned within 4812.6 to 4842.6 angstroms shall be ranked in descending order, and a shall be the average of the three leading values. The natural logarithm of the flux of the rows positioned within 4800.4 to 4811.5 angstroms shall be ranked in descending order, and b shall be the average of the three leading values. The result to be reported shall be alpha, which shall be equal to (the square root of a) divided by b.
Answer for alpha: 0.591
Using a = 2.84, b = 2.85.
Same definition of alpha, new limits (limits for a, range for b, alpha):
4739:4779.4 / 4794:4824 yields 0.606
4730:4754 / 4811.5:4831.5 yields 0.621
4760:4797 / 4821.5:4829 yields 0.606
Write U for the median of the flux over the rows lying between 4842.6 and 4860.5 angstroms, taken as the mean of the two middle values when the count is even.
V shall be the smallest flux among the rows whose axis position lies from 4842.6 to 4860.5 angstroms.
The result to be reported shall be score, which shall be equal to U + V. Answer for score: 31.4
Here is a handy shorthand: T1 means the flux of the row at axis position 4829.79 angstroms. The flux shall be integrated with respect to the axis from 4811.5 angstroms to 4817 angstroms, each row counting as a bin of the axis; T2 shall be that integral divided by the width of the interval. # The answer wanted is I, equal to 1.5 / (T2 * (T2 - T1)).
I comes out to -0.06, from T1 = 16.11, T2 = 14.5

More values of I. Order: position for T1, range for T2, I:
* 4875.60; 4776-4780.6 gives -0.15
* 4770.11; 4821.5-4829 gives 0.06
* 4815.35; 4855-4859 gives 0.06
